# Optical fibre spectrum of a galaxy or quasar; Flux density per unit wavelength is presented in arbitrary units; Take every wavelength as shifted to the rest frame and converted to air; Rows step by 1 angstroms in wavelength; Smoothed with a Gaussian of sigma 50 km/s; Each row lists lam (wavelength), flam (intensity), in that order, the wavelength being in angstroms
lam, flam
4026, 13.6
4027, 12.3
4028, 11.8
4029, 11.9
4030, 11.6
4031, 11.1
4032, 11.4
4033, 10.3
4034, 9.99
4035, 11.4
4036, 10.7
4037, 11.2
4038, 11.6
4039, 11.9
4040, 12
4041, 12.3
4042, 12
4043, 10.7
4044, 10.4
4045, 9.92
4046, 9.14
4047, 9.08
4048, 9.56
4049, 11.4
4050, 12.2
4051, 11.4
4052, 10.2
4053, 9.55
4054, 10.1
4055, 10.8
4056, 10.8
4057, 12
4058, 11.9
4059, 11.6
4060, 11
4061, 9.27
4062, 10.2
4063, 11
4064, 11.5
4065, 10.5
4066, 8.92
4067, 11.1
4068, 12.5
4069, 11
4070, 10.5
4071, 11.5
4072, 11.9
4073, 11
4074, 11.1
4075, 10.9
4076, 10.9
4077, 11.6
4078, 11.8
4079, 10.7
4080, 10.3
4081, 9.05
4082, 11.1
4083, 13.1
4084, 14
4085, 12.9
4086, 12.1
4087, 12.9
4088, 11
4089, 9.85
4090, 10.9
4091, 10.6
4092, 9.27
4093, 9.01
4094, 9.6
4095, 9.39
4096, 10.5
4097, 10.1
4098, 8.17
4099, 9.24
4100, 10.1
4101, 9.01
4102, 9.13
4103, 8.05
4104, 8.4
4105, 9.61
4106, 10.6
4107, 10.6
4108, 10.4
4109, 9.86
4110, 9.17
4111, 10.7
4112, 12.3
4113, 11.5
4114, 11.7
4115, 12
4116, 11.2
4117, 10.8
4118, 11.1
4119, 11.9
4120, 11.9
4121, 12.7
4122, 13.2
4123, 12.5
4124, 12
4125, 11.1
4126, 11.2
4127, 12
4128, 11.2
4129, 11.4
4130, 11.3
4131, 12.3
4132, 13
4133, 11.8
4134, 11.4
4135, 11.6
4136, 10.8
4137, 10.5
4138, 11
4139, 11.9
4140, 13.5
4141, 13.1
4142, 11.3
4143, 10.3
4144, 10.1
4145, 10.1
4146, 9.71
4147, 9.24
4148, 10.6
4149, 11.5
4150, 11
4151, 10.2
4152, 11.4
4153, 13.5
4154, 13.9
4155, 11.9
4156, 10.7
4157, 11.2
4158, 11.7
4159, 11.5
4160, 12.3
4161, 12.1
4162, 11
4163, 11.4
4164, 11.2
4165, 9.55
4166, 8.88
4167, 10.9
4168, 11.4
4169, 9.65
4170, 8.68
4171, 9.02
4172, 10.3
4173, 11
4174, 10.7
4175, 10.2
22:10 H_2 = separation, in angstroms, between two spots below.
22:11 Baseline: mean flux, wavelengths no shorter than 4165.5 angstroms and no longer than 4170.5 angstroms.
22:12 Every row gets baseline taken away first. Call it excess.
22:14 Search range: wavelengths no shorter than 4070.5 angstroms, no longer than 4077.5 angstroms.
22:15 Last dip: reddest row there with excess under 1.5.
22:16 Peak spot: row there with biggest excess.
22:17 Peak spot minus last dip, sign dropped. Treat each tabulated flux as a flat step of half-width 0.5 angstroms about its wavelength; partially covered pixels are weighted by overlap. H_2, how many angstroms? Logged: 4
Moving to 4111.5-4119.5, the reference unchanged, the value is 6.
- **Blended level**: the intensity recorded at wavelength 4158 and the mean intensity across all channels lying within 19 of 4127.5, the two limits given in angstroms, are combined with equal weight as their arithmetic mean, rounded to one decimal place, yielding 11.6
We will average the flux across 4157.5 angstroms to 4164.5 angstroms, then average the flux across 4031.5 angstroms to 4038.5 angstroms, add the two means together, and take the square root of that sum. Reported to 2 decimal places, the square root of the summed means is 4.75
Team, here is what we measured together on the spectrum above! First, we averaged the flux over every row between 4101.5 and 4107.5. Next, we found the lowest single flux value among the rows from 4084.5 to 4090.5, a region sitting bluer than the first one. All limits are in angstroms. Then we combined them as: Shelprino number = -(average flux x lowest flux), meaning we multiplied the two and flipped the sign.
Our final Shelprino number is -93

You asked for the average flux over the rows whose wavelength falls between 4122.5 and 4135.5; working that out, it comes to 11.8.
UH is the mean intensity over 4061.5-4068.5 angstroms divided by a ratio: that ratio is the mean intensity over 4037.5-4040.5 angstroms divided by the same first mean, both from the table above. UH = 9.9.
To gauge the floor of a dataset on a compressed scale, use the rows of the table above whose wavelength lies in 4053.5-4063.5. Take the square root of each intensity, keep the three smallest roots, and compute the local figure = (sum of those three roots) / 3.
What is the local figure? 3.1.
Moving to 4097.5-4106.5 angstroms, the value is 2.9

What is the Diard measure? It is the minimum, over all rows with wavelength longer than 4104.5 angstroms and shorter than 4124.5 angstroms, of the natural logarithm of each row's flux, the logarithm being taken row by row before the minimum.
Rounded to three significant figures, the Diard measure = 2.22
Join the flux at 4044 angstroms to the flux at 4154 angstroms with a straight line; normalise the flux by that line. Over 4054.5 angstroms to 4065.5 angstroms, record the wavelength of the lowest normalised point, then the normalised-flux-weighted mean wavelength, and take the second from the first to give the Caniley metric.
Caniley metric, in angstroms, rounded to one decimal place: 1.1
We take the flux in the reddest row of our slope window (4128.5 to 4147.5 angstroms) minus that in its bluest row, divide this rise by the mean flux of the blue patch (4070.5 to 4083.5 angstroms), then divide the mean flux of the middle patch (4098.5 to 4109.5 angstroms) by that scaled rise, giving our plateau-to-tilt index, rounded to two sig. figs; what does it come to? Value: -49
